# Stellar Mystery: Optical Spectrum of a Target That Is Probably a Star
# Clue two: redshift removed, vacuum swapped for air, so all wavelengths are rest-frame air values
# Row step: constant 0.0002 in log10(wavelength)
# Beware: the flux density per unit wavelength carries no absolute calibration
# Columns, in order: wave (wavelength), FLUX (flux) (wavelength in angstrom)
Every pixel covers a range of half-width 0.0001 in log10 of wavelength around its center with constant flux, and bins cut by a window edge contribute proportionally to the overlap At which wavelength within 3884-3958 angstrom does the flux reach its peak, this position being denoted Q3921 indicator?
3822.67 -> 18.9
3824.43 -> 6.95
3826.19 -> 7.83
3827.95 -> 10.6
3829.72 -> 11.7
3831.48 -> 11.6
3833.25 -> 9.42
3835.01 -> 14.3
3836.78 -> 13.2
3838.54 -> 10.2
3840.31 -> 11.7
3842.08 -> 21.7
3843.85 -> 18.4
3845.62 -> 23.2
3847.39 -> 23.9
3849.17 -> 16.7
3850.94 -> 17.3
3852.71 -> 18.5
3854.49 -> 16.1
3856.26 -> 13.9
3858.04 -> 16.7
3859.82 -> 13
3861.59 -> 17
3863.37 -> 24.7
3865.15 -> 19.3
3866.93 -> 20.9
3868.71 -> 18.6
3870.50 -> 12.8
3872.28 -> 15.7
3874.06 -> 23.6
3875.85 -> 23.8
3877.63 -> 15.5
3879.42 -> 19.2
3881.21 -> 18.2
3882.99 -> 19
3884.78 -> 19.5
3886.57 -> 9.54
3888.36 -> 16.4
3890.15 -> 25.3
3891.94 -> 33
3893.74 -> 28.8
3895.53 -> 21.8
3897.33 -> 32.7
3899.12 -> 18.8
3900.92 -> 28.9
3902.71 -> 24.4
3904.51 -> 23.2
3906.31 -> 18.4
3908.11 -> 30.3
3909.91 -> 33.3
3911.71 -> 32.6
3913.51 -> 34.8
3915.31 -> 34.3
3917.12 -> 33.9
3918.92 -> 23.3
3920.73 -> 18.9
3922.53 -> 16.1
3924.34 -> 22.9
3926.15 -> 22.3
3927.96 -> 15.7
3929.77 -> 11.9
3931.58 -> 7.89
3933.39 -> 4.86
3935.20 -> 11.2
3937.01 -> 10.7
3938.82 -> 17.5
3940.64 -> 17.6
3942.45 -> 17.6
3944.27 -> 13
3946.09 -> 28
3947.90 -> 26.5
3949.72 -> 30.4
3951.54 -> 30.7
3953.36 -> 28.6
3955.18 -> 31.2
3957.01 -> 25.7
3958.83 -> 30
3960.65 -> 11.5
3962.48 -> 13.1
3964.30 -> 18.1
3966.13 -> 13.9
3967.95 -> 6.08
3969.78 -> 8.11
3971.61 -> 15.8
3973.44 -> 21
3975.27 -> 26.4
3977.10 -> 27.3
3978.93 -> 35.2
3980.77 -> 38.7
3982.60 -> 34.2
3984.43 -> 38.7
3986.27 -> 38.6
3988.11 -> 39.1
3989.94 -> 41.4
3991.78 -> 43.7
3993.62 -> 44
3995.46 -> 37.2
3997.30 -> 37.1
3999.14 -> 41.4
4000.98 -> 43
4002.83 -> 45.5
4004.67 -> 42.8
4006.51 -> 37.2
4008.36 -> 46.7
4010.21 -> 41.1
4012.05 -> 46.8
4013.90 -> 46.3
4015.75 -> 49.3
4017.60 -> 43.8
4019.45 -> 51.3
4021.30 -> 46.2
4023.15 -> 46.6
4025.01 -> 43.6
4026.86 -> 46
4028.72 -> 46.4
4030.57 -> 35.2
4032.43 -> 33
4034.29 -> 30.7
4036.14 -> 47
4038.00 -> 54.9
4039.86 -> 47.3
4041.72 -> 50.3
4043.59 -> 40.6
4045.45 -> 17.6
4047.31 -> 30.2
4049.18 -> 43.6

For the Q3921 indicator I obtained 3913.51 angstrom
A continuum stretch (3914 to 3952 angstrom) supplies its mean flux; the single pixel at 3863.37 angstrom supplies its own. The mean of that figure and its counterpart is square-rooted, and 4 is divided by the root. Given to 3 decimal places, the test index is 0.848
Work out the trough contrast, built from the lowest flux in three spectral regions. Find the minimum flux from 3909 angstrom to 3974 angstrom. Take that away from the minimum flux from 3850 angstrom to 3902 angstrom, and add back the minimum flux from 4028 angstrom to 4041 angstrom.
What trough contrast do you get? 35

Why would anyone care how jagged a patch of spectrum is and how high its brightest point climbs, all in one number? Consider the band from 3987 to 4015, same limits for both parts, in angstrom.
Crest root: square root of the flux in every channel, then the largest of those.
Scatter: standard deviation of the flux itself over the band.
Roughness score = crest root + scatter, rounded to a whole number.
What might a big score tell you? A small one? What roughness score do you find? 10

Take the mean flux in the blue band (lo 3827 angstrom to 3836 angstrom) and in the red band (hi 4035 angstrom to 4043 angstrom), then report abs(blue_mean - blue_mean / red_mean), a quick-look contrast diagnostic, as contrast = 11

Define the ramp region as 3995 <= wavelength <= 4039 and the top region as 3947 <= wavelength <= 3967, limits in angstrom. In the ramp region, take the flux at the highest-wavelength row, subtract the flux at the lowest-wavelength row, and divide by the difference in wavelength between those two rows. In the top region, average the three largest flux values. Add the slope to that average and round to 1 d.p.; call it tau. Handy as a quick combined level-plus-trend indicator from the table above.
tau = 31.2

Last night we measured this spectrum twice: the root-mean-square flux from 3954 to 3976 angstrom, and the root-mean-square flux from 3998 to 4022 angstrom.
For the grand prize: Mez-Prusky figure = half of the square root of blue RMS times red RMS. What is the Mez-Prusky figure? 15.0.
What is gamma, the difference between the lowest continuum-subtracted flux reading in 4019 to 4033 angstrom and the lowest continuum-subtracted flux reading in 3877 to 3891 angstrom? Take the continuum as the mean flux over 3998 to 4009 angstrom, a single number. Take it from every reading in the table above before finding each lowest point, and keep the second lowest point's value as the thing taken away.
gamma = 23.5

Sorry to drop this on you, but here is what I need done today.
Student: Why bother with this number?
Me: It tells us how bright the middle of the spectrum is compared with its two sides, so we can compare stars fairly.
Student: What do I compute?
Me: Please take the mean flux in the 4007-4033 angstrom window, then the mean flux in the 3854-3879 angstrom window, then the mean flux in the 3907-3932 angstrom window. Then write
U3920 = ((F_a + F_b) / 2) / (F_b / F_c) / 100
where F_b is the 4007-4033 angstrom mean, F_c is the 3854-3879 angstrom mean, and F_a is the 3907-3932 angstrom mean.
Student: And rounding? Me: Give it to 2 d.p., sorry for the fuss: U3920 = 0.14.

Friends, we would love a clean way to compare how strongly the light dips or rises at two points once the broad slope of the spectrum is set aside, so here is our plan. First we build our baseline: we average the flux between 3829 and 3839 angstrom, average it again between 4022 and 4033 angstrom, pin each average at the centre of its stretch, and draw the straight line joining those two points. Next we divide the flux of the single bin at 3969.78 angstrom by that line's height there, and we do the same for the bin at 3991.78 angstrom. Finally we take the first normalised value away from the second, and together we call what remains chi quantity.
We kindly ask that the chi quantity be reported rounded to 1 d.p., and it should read 1.0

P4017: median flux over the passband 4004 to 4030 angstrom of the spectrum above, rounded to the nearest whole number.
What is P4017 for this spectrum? 46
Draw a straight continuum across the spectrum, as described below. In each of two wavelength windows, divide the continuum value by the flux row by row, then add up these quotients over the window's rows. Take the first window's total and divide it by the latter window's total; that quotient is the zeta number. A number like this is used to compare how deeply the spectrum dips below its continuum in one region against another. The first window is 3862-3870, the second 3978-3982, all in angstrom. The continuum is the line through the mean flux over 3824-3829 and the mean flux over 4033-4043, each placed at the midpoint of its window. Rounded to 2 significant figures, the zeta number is 1.6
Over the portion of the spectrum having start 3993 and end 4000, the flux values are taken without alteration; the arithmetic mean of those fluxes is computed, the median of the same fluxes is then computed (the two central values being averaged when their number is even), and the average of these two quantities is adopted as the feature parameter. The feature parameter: 40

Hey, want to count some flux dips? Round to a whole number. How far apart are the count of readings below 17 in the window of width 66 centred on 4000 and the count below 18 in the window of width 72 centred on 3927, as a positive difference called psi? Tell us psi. 10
